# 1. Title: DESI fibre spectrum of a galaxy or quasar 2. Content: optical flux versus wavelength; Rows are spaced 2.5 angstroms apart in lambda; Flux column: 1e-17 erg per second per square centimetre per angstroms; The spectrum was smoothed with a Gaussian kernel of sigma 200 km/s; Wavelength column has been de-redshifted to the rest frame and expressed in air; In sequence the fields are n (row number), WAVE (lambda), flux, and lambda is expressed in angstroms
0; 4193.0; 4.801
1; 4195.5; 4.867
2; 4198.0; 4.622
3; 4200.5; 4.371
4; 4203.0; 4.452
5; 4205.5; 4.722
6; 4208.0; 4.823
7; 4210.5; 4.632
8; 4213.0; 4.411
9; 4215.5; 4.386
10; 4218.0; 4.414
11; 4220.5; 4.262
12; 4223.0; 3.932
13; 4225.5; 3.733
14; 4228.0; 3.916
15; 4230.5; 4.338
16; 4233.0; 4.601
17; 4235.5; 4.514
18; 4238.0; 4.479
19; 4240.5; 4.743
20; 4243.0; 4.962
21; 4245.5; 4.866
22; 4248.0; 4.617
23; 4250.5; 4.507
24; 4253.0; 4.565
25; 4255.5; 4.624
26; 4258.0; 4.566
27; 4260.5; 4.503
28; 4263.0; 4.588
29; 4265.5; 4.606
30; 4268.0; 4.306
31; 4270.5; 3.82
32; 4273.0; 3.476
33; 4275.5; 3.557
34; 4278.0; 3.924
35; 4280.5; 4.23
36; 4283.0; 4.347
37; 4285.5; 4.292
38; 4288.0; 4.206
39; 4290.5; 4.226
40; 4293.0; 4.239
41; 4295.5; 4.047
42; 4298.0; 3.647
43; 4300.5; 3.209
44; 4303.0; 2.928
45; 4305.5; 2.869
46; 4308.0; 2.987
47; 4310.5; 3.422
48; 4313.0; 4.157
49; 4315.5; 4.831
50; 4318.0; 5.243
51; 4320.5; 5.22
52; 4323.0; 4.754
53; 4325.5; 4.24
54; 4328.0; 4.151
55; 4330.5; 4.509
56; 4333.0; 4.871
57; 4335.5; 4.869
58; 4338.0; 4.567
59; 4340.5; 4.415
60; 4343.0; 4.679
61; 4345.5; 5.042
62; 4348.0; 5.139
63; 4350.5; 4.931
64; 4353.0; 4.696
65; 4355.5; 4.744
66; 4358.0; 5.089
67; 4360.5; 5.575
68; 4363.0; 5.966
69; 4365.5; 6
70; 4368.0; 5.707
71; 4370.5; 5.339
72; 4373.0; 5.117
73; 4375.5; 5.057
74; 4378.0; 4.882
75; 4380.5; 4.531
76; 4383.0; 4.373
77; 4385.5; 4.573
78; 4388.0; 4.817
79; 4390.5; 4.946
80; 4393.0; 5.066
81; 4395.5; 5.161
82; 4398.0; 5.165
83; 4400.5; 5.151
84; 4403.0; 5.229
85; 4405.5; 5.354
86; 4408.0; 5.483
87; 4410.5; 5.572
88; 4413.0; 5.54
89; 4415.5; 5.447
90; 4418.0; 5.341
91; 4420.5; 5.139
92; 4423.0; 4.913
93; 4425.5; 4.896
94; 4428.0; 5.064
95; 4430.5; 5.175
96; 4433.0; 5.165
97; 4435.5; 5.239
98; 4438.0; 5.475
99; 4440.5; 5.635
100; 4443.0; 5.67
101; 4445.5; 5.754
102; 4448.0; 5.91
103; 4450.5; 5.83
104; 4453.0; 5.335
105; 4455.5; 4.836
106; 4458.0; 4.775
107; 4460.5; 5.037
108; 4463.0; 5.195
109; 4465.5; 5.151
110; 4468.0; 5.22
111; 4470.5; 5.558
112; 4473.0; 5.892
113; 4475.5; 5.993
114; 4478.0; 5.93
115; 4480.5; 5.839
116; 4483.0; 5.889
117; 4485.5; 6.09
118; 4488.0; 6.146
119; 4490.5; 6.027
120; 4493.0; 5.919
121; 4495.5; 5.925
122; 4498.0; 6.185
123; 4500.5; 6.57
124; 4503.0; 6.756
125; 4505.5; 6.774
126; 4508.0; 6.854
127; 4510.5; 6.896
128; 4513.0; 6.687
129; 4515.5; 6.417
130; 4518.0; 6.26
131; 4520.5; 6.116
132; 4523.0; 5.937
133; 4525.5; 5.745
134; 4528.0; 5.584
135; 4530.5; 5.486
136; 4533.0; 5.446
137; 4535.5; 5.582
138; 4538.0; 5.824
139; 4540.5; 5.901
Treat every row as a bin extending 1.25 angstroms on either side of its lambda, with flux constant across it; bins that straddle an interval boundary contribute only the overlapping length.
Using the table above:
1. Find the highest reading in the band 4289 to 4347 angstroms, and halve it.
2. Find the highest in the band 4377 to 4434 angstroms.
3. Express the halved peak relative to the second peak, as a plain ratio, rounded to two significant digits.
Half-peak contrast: 0.47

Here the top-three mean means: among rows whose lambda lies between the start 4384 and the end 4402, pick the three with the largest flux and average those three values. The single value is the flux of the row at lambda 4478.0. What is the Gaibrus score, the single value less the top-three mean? 0.8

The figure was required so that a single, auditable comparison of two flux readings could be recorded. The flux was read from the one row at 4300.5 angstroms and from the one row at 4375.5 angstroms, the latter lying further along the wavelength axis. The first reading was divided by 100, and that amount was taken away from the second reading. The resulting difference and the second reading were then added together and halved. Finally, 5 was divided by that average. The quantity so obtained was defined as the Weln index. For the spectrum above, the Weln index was 0.99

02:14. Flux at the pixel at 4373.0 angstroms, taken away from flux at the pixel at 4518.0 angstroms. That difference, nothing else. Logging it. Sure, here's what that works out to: 1.1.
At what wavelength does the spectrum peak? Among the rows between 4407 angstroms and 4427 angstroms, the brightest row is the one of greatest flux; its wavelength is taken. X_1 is 4410.5 angstroms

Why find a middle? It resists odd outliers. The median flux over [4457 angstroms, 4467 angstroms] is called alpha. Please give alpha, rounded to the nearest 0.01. 5.09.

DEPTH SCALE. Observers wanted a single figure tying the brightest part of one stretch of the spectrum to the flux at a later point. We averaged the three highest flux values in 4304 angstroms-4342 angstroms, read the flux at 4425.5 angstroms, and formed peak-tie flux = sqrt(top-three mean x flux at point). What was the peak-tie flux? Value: 5.0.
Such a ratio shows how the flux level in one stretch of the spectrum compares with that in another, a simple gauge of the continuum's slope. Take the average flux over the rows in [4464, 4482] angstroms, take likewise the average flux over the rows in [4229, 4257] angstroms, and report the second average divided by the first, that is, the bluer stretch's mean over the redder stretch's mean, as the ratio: 0.82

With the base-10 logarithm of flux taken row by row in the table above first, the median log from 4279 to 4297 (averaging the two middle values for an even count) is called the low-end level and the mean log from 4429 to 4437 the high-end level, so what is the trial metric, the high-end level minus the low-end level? 0.089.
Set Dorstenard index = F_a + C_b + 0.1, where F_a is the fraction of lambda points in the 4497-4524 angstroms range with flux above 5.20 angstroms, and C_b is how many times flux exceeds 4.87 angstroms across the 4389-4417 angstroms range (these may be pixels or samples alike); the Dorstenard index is 12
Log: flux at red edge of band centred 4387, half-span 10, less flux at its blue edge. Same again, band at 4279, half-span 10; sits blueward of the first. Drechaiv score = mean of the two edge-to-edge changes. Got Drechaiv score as 0.33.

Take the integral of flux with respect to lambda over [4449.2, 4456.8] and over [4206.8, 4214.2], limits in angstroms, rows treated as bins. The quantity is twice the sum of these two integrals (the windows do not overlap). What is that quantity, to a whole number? 149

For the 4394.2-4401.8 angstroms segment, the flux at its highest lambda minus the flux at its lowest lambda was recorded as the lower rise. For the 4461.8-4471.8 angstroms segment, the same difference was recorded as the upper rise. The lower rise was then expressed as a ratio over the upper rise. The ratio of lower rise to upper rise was 0.0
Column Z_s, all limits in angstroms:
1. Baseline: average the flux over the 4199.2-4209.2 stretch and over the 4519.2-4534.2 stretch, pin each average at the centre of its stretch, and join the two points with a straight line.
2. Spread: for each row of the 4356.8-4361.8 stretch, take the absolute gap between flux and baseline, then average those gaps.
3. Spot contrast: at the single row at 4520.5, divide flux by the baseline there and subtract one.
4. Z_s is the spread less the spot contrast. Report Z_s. 0.17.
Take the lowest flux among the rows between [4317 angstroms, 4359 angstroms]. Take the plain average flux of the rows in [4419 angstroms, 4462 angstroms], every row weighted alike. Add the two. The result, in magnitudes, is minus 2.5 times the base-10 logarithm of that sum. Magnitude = -2.44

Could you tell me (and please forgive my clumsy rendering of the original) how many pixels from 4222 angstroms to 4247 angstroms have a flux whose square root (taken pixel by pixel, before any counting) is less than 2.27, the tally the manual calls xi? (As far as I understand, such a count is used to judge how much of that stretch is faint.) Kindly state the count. 10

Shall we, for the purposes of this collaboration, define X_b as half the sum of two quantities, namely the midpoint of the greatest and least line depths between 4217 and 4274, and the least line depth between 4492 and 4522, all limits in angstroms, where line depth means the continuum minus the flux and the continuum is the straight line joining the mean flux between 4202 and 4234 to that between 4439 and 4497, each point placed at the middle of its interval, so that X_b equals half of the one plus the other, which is -0.4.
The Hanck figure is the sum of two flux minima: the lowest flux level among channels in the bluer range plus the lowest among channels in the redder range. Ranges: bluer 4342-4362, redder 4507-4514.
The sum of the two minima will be 11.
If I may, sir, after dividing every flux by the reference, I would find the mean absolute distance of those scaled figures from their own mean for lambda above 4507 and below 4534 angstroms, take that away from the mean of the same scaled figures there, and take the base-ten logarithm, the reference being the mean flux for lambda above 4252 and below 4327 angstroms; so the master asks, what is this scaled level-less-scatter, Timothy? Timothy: 0.14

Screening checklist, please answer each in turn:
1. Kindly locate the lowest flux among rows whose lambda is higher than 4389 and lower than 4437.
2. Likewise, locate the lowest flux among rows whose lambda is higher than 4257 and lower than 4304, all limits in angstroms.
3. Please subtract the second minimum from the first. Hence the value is 2.0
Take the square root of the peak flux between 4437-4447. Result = 2.40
